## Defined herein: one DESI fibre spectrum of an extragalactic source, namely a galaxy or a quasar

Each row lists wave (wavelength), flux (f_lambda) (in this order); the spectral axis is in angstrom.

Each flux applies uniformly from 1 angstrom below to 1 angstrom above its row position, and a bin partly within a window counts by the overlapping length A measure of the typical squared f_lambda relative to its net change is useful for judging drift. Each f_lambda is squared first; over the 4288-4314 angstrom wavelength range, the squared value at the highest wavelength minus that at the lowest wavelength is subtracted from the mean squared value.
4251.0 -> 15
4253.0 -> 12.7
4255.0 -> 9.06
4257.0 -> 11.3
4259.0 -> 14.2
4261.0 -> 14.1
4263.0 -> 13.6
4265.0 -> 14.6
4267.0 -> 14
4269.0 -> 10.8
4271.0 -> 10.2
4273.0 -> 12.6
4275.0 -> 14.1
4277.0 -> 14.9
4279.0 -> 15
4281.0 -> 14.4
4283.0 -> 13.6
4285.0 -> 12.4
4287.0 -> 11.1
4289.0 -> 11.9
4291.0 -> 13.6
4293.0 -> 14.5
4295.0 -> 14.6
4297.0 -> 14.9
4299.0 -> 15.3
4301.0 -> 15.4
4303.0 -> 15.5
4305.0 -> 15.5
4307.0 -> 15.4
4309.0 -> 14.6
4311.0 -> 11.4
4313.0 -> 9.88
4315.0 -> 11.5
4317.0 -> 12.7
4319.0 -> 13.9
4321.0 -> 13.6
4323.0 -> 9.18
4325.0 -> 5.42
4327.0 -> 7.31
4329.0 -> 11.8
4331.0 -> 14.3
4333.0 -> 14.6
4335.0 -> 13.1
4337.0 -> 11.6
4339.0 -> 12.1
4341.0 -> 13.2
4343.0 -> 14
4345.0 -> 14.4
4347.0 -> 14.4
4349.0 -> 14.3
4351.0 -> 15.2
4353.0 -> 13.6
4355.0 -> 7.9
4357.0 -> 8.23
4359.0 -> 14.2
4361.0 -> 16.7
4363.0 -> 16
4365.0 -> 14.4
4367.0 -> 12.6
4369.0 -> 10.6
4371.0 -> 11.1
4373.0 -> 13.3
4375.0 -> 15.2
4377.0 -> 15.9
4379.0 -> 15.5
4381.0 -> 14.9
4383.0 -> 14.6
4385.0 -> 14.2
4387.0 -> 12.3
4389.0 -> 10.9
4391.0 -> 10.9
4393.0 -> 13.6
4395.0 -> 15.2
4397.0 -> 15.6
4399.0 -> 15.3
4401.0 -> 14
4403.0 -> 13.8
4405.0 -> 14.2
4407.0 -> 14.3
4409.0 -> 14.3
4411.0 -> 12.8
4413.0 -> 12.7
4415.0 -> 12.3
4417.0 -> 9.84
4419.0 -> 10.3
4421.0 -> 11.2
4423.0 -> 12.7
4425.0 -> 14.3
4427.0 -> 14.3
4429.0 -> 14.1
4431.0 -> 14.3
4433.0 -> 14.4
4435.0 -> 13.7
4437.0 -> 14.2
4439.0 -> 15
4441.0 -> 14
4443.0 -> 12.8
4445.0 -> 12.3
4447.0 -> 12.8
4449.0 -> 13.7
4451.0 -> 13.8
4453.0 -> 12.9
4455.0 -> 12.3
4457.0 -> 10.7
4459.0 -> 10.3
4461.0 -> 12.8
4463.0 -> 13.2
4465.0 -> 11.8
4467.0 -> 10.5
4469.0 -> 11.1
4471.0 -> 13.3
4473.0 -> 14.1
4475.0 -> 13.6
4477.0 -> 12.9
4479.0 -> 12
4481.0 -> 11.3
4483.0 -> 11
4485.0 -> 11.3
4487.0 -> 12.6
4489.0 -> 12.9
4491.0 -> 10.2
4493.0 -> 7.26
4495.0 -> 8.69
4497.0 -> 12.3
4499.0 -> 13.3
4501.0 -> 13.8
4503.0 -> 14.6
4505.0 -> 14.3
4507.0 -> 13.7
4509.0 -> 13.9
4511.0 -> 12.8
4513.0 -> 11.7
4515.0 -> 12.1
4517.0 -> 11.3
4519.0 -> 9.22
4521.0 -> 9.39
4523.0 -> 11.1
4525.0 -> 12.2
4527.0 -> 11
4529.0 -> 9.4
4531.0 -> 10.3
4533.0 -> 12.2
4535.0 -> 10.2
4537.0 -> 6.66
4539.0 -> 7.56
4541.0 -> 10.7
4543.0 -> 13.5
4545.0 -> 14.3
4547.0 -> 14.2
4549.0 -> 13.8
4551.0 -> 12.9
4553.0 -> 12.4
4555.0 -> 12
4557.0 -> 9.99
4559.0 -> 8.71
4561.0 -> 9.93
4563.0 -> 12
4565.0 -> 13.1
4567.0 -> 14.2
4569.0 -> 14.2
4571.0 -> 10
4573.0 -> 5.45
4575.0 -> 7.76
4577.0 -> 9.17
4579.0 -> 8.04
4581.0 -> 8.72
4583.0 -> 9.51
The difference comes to 244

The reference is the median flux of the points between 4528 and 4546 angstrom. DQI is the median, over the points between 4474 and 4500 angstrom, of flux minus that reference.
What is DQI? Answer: 1.7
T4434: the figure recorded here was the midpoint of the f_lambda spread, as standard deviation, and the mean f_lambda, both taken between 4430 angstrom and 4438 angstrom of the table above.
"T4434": 7.2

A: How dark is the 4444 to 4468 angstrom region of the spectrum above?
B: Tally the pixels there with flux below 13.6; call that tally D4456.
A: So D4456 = 10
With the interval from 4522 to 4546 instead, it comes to 11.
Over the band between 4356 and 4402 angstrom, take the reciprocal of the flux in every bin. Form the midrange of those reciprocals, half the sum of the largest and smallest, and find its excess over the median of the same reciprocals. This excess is 0.020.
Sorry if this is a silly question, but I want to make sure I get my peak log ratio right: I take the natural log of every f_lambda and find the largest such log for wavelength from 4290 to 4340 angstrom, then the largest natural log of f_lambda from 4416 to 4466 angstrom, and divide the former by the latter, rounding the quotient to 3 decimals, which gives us 1.012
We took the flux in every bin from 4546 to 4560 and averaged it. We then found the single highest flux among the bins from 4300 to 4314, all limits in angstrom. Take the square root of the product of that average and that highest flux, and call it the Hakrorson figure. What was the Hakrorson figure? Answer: 13.6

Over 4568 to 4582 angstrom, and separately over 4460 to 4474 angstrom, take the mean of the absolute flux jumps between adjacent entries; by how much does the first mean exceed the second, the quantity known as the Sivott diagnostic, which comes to 1.3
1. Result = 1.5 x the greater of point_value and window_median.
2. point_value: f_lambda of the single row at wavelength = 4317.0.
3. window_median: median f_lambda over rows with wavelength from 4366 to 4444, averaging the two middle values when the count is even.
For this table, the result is 21.0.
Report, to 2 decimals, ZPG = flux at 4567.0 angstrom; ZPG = 14.20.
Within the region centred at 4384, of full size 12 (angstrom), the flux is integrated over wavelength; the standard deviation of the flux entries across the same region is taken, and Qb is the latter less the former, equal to -163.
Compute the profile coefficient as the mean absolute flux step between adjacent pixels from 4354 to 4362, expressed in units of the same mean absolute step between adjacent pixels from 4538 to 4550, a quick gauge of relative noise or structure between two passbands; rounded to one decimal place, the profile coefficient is 2.0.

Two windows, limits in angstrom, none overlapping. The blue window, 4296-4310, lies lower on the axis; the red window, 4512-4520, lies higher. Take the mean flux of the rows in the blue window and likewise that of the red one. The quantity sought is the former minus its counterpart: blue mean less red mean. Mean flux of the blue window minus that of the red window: 4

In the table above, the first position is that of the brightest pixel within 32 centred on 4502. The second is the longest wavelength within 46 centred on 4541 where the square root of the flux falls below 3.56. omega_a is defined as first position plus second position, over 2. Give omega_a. 4533 angstrom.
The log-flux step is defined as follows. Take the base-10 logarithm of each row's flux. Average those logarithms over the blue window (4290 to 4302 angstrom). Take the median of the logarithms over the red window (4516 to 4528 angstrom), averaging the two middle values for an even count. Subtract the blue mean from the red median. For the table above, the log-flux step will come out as -0.12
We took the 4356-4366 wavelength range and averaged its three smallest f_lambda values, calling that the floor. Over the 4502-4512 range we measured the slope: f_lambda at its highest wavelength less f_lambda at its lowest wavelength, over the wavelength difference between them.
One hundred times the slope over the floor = -1.8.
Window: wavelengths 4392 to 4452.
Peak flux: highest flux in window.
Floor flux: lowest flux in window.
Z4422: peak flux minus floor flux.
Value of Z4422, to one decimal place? 5.8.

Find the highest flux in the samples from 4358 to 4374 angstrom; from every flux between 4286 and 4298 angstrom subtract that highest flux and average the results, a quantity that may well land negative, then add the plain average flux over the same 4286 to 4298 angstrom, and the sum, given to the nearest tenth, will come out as 10.2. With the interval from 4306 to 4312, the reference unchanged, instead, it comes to 10.9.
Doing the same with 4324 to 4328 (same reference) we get -4.0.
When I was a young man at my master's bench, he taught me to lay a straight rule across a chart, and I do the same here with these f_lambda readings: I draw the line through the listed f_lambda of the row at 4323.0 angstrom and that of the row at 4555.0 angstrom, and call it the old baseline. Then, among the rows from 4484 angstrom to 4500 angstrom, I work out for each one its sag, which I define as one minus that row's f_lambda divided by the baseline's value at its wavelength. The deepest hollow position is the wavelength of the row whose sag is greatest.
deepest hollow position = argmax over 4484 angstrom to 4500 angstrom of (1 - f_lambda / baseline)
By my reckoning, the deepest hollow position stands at 4493.0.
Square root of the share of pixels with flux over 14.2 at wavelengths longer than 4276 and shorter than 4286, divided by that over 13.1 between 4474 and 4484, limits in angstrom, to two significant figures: 1.7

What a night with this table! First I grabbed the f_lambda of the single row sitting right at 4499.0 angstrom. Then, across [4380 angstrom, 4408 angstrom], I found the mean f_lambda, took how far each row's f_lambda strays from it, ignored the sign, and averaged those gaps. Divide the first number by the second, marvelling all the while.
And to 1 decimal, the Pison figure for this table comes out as 12.1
